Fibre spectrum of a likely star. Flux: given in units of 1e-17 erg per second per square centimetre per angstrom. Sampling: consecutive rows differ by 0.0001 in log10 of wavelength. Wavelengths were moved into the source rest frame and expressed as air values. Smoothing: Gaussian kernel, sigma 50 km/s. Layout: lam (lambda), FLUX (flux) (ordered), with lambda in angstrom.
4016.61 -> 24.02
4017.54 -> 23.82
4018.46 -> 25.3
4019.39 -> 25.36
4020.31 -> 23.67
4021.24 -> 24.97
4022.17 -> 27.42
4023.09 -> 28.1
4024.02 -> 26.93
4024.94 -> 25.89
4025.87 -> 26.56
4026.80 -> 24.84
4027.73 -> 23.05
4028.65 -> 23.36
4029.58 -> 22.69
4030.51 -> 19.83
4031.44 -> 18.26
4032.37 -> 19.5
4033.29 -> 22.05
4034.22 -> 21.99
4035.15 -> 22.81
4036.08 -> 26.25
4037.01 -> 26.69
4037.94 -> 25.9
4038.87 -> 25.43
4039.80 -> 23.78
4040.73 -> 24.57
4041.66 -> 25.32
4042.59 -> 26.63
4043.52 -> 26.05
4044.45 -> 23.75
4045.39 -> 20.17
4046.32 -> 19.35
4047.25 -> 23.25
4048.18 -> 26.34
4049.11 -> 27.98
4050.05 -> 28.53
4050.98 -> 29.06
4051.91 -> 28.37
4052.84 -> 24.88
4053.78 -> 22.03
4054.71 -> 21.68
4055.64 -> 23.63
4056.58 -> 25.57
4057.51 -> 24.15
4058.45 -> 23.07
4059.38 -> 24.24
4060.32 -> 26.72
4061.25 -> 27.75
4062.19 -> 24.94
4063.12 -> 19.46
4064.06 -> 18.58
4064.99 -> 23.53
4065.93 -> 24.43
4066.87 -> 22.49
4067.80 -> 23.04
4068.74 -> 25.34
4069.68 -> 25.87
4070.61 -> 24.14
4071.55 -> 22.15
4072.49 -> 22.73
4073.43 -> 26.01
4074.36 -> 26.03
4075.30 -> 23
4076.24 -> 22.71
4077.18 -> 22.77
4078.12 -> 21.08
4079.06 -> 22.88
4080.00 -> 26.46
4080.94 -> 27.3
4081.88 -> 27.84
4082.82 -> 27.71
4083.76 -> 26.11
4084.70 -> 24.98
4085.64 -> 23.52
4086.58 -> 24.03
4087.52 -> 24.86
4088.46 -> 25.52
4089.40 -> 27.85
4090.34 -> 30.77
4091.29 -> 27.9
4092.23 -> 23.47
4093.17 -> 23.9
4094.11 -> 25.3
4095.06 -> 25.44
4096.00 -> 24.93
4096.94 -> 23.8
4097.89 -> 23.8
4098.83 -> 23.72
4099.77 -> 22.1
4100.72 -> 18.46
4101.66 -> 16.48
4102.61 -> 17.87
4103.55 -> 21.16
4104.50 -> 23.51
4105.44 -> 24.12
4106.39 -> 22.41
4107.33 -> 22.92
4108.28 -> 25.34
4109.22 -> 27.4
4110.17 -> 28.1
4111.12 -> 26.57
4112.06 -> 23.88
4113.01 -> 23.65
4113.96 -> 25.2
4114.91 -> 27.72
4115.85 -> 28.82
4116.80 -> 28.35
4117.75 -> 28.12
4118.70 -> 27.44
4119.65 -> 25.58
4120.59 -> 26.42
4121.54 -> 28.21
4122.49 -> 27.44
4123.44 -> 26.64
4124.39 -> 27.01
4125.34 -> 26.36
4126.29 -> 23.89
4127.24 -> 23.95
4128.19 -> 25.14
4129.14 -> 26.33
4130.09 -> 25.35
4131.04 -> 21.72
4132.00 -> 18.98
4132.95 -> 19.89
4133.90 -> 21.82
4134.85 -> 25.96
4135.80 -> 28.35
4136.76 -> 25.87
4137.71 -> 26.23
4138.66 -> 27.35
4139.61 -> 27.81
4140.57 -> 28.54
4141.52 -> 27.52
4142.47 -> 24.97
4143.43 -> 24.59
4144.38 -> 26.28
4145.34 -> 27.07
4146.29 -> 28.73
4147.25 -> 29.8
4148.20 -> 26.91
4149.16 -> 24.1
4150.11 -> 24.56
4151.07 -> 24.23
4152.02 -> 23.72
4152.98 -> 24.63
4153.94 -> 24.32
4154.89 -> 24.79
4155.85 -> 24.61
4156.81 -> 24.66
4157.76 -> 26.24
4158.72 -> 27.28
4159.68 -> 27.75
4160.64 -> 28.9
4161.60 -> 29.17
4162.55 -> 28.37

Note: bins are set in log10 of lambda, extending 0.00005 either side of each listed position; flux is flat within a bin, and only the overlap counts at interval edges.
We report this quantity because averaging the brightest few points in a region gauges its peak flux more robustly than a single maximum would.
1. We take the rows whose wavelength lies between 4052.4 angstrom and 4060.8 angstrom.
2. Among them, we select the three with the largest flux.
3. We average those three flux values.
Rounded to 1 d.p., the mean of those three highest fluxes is 25.7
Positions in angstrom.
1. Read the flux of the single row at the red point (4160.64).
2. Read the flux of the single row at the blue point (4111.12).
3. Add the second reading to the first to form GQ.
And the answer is 55.5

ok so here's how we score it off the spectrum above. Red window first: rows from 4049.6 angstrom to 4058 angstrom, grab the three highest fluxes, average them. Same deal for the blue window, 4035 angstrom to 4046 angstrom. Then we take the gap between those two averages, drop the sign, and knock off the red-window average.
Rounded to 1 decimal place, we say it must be -26.5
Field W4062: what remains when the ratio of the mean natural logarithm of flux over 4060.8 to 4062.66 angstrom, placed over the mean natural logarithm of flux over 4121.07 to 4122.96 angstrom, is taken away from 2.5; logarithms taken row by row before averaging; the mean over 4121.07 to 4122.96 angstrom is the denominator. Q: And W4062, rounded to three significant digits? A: 1.52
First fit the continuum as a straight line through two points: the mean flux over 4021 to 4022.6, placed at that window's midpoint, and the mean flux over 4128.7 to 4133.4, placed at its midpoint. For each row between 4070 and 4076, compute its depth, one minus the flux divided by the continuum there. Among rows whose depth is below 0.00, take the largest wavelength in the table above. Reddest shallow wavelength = 4074.36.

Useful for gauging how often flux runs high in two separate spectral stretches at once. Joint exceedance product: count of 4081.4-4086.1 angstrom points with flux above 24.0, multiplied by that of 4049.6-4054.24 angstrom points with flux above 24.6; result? 16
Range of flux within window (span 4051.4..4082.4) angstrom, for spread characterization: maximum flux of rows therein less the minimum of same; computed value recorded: 10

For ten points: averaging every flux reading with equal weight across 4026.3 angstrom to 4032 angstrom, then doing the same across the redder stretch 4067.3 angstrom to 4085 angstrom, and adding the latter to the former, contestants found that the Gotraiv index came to 46.6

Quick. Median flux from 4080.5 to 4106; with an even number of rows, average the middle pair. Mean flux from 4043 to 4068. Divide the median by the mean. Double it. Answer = 1.99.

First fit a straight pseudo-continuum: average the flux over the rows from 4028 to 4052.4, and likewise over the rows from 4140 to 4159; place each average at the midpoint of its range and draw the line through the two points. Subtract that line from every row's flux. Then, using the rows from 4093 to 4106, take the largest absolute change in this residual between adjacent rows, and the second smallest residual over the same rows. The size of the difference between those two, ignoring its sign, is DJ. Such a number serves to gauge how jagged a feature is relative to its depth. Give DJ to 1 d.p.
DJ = 10.9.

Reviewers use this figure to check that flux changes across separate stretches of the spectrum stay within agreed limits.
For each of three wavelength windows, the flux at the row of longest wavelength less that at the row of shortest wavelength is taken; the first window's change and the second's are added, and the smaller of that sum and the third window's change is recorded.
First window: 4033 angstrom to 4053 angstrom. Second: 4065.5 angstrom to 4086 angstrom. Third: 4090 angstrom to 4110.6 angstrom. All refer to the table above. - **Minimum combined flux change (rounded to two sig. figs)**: -2.7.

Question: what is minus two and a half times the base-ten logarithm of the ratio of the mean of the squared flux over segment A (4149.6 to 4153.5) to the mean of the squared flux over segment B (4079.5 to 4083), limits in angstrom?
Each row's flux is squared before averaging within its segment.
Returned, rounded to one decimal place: 0.3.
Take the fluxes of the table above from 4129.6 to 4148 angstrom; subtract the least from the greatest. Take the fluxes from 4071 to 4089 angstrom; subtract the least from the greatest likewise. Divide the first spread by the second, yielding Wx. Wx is 1.6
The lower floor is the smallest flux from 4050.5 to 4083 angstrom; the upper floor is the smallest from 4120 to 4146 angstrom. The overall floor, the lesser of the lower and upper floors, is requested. 18.6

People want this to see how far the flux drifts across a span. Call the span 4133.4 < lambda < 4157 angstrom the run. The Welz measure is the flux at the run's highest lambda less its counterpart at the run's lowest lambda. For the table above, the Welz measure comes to 3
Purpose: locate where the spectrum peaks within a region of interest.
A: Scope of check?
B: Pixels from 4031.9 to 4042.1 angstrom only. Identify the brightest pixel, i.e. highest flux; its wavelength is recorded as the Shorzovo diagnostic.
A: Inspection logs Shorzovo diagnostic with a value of 4037.01 angstrom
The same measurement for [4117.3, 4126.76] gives 4121.54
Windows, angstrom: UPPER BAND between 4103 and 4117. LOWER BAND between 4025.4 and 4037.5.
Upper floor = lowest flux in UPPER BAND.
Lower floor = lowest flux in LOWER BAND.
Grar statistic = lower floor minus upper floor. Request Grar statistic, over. -2.9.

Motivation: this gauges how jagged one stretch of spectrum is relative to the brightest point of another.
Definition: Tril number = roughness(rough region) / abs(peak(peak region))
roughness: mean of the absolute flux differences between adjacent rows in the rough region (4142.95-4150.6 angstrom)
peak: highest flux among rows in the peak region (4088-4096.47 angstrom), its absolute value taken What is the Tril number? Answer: 0.053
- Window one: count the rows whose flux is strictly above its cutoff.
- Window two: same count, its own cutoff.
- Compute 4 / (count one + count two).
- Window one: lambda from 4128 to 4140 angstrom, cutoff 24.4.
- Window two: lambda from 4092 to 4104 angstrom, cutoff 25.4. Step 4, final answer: 0.40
